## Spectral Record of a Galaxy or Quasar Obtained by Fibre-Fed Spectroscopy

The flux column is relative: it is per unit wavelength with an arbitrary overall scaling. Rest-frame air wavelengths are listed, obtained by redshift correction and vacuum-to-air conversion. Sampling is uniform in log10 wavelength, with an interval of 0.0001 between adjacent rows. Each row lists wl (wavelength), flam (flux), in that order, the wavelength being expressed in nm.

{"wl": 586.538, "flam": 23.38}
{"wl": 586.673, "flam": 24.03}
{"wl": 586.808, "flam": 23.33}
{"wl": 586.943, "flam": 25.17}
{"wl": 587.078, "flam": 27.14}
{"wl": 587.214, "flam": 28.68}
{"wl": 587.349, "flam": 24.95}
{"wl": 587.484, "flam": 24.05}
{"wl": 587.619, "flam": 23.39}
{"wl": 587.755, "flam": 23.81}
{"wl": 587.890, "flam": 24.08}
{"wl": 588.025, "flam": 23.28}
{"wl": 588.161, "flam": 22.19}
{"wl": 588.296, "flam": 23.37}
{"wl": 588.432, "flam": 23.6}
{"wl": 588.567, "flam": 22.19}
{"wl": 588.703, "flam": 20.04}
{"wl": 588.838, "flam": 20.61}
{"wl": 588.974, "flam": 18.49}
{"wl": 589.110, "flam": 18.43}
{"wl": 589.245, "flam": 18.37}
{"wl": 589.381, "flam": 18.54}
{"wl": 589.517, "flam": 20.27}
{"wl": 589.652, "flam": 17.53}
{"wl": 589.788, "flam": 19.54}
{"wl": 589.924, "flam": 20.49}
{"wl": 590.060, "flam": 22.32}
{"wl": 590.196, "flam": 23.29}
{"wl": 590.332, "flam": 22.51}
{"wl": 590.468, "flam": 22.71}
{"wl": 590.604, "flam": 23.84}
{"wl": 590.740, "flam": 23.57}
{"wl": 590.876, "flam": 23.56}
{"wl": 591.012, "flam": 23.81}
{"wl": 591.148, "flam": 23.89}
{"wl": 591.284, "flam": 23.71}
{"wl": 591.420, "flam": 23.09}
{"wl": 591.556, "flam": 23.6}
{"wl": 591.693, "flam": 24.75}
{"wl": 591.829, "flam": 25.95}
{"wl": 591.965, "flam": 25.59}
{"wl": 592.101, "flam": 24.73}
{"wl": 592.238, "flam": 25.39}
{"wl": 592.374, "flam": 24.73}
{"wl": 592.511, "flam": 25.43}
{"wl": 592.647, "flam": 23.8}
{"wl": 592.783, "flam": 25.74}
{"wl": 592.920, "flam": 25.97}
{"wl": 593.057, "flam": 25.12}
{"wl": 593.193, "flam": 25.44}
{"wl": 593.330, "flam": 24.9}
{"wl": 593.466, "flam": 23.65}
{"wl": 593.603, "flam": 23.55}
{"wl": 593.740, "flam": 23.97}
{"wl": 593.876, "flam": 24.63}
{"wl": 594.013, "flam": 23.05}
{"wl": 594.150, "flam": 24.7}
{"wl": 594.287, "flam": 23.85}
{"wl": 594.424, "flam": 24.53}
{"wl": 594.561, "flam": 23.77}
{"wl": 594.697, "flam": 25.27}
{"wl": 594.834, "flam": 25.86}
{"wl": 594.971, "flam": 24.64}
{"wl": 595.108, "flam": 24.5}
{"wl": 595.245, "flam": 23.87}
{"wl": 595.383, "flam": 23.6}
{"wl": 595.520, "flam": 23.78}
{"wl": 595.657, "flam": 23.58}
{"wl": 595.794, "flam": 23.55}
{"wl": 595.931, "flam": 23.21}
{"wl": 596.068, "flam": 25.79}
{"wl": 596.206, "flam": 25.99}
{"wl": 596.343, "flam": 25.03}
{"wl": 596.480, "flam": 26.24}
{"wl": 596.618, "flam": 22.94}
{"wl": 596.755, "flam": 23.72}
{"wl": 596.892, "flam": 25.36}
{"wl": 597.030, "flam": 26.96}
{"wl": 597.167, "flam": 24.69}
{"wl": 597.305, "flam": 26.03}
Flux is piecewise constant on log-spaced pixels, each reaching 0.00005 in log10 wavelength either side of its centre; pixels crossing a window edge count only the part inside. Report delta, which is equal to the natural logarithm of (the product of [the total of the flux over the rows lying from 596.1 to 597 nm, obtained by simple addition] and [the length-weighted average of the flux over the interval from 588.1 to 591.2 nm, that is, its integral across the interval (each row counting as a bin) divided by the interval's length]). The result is 8.1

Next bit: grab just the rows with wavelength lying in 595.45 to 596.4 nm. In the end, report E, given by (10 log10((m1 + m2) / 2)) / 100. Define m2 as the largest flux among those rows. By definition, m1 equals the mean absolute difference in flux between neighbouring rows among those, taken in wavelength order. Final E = 0.113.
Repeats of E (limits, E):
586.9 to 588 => 0.118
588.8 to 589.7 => 0.104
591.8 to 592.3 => 0.112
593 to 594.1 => 0.112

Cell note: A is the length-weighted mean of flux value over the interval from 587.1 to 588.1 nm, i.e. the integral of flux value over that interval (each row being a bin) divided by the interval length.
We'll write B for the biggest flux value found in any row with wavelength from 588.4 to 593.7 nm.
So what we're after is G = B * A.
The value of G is 641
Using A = 24.69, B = 25.97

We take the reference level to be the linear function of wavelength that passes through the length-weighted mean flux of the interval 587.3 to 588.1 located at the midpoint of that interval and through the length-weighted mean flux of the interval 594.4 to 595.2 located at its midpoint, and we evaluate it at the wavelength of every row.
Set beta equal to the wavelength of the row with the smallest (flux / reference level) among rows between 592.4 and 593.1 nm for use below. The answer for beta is 592.647 nm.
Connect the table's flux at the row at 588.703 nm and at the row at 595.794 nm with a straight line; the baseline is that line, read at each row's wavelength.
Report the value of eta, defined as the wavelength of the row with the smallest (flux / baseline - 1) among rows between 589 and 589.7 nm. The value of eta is 589.652 nm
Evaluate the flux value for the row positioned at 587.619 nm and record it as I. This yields 23.39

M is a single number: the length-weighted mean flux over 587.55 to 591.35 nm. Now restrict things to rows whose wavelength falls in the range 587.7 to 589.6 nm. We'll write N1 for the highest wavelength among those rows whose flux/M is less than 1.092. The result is 589.517 nm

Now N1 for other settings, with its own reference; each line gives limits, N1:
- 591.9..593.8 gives 593.603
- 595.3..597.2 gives 596.755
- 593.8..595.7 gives 595.657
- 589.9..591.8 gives 591.556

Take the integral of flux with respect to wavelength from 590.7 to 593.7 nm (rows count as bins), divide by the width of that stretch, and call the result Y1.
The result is 24.5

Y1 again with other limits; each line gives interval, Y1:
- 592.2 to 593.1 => 25.2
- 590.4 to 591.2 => 23.6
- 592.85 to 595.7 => 24.4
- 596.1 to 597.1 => 25.2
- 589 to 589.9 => 18.9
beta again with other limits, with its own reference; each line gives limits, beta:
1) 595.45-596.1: 595.931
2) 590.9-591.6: 591.420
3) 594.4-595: 594.561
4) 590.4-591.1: 590.468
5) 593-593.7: 593.603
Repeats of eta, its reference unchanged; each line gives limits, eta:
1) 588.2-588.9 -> 588.703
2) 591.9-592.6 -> 592.374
